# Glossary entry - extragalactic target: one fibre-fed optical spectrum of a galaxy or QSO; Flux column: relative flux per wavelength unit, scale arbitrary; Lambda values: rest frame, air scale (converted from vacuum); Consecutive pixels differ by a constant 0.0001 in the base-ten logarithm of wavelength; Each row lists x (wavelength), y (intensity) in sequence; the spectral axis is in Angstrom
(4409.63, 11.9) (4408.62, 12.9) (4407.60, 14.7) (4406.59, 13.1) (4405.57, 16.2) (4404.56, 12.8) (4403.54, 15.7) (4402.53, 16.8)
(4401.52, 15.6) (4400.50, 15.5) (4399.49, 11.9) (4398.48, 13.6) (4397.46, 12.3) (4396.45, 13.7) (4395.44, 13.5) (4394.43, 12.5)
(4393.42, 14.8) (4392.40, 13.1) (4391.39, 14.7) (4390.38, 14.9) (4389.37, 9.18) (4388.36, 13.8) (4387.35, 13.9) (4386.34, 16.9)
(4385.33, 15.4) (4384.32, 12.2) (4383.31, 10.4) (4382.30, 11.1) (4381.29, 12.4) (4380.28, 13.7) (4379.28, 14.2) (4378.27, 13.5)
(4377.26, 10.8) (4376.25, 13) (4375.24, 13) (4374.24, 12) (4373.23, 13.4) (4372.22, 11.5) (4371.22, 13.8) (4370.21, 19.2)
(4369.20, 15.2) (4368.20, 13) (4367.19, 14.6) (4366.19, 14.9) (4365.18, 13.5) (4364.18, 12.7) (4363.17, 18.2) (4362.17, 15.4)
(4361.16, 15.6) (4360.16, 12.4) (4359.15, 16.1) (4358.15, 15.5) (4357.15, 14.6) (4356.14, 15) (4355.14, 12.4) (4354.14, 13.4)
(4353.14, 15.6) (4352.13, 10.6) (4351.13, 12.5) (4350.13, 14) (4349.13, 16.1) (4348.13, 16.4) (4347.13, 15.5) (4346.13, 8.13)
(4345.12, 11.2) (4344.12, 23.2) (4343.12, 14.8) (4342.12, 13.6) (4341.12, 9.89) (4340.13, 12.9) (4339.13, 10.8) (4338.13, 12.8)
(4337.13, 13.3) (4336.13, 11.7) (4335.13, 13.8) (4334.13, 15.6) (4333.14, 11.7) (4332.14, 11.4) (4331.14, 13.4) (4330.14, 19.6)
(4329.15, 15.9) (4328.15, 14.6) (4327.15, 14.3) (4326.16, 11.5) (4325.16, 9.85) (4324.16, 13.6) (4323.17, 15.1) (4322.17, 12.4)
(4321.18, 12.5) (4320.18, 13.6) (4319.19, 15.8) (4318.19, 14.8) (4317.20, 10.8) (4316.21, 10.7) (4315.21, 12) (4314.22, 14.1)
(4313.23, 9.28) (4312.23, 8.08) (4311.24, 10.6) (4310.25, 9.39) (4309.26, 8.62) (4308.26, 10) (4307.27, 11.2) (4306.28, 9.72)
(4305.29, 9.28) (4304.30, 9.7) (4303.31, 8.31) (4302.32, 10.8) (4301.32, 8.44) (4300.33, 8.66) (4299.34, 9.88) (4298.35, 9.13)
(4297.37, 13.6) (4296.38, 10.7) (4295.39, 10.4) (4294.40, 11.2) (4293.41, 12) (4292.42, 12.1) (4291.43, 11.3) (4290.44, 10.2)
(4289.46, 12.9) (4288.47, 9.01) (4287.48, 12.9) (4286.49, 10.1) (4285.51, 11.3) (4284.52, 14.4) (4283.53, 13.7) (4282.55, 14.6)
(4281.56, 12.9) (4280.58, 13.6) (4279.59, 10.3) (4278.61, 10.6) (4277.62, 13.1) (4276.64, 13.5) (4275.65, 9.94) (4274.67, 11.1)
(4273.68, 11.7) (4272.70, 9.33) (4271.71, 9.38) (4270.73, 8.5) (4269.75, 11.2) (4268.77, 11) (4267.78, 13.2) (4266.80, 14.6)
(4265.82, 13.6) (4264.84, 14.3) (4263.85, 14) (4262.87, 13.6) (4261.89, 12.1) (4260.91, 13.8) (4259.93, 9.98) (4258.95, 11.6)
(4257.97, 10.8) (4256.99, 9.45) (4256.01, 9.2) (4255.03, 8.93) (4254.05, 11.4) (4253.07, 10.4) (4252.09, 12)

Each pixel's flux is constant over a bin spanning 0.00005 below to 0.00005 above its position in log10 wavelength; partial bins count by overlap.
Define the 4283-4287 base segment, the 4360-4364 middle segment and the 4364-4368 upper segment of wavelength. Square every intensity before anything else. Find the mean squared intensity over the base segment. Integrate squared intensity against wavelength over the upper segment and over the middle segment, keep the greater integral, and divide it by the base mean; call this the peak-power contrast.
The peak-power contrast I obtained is 6.2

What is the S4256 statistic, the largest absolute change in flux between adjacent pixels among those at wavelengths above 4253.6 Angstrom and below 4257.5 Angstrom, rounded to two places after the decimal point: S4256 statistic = 2.47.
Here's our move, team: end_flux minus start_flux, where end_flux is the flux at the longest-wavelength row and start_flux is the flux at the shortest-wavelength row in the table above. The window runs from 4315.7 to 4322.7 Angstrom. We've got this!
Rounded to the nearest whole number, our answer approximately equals 2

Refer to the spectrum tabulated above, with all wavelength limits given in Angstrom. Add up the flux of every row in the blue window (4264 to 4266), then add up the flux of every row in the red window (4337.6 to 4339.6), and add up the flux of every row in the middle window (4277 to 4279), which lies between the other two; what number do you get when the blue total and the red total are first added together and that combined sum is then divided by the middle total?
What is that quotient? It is 2.2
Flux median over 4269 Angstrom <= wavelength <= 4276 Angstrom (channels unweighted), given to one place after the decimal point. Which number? 9.9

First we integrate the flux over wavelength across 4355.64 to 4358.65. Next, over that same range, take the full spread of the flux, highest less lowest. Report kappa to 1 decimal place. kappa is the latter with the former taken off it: -44.3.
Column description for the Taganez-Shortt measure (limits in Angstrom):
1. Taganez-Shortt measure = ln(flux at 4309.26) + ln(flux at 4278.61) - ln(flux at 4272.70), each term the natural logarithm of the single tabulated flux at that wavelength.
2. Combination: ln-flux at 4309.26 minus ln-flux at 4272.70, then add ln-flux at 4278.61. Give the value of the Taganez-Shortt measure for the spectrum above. 2.3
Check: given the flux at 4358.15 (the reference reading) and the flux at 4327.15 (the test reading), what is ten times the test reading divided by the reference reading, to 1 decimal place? 9.2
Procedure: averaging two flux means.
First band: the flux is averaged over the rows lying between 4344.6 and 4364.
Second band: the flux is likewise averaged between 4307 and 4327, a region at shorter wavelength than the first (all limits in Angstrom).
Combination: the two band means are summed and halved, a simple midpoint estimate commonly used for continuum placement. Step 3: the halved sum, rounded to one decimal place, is 12.9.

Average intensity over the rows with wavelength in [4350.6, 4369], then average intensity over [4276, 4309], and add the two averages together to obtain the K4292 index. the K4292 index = 25.4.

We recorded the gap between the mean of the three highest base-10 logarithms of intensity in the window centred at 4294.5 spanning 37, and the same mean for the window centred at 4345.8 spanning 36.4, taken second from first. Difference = -0.15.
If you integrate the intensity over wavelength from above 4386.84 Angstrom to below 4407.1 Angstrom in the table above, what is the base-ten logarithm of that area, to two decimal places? 2.45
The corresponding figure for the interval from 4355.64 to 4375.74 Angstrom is 2.46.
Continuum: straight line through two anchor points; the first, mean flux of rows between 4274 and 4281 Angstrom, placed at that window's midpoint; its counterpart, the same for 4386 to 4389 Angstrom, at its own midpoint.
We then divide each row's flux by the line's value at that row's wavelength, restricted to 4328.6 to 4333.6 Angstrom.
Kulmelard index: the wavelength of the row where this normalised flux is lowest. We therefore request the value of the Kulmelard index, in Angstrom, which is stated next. 4332.14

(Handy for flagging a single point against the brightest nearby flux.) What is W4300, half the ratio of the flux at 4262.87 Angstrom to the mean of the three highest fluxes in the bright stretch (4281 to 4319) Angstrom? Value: 0.47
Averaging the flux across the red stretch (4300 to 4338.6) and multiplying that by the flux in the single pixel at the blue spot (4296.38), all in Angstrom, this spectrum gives 128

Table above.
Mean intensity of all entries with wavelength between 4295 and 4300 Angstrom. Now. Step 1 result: 10.7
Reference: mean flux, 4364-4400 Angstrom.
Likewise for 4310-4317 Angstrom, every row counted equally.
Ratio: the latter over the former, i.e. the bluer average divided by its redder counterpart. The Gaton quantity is 0.79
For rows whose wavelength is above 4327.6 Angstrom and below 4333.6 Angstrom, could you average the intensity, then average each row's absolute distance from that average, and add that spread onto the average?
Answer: 16.7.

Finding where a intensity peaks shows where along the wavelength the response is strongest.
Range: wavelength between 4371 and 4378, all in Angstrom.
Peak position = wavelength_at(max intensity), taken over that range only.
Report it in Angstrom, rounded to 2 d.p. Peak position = 4371.22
